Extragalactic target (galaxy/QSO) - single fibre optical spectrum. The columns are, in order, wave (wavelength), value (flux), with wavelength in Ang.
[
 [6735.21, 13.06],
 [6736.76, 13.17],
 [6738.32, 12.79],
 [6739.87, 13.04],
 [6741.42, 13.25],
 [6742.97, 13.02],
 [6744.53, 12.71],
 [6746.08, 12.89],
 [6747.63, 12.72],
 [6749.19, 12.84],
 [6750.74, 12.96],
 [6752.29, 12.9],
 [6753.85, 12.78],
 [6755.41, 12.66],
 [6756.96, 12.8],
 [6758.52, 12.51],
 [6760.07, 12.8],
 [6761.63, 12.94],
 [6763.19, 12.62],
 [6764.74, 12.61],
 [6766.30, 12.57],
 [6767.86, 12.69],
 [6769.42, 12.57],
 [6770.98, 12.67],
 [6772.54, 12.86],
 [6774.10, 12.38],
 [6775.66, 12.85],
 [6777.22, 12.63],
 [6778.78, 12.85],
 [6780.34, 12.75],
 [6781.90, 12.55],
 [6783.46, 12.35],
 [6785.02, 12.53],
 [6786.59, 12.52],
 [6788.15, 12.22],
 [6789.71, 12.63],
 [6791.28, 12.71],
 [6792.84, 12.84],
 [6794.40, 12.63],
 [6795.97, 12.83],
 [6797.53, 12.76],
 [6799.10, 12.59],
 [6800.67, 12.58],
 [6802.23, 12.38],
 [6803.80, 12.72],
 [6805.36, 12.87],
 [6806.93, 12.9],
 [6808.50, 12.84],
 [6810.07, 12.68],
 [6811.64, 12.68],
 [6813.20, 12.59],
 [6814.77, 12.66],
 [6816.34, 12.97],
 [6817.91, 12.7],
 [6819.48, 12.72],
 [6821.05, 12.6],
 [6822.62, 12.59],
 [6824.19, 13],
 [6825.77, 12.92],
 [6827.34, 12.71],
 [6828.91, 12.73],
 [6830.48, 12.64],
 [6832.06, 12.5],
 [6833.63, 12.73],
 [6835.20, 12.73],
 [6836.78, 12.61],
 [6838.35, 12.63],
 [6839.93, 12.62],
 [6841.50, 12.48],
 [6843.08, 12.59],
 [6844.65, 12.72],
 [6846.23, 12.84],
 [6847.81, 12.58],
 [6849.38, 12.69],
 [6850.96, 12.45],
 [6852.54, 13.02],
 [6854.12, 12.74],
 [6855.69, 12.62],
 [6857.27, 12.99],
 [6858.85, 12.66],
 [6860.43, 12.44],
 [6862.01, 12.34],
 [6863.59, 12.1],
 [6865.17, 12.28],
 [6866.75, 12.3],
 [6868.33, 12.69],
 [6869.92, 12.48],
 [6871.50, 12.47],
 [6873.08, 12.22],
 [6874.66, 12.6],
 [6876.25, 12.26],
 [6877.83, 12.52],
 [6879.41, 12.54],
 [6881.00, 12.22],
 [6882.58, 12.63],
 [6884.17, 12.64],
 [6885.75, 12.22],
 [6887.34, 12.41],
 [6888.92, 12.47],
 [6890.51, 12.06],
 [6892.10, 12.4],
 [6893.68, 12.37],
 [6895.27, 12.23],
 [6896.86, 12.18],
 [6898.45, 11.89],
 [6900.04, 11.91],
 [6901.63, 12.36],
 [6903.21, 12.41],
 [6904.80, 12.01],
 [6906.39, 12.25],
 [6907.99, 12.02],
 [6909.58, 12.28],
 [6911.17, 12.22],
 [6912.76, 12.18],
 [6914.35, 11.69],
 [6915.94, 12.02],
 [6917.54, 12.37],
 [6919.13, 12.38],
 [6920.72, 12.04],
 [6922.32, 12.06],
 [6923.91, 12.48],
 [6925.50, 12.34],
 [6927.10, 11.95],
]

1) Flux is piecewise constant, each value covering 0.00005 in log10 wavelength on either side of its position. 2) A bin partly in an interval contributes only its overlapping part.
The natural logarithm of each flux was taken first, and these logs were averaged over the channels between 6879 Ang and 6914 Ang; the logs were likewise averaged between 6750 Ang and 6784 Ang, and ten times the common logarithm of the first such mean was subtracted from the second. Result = -1.45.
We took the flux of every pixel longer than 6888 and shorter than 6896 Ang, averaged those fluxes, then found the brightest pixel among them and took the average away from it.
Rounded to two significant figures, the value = 0.16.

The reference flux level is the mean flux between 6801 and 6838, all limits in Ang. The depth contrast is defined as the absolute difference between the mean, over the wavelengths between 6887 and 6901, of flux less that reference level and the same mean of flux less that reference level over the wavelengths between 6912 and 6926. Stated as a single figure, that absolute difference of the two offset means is 0.04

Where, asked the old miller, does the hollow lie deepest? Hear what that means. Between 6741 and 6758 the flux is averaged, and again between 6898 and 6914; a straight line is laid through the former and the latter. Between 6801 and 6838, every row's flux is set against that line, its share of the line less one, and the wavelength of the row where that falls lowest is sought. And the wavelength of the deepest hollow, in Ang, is 6802.23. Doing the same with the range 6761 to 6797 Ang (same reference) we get 6788.15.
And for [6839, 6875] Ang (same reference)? 6863.59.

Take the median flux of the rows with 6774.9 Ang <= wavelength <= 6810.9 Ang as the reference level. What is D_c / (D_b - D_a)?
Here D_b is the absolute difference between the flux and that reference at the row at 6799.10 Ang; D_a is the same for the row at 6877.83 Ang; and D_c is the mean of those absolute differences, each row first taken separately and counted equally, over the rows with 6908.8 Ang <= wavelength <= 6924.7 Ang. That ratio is -7.3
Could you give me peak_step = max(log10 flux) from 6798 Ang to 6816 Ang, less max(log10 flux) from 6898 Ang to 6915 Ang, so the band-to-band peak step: 0.017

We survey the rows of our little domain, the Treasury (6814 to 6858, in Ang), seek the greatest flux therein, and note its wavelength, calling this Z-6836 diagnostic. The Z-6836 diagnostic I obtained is 6852.54 Ang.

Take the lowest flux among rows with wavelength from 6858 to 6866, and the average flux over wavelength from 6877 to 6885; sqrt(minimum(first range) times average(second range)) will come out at 12.3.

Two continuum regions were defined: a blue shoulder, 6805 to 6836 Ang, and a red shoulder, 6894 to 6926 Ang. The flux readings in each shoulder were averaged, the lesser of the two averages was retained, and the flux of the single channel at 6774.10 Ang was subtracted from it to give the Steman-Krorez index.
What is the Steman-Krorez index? -0.21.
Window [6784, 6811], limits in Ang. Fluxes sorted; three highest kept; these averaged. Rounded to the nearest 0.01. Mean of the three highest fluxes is 12.87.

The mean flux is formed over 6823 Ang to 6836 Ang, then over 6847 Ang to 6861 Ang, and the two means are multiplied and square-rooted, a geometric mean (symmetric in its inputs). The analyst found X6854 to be 12.7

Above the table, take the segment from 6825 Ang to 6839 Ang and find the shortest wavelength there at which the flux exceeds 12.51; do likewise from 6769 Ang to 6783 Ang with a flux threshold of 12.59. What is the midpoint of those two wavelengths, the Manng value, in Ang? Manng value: 6798.4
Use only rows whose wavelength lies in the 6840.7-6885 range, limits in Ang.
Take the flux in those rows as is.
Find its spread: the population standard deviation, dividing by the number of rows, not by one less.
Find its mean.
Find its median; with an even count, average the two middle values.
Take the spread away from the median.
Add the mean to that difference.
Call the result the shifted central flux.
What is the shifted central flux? 24.9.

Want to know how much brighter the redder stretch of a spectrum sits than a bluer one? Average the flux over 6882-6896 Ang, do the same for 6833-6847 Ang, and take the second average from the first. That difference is -0.28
